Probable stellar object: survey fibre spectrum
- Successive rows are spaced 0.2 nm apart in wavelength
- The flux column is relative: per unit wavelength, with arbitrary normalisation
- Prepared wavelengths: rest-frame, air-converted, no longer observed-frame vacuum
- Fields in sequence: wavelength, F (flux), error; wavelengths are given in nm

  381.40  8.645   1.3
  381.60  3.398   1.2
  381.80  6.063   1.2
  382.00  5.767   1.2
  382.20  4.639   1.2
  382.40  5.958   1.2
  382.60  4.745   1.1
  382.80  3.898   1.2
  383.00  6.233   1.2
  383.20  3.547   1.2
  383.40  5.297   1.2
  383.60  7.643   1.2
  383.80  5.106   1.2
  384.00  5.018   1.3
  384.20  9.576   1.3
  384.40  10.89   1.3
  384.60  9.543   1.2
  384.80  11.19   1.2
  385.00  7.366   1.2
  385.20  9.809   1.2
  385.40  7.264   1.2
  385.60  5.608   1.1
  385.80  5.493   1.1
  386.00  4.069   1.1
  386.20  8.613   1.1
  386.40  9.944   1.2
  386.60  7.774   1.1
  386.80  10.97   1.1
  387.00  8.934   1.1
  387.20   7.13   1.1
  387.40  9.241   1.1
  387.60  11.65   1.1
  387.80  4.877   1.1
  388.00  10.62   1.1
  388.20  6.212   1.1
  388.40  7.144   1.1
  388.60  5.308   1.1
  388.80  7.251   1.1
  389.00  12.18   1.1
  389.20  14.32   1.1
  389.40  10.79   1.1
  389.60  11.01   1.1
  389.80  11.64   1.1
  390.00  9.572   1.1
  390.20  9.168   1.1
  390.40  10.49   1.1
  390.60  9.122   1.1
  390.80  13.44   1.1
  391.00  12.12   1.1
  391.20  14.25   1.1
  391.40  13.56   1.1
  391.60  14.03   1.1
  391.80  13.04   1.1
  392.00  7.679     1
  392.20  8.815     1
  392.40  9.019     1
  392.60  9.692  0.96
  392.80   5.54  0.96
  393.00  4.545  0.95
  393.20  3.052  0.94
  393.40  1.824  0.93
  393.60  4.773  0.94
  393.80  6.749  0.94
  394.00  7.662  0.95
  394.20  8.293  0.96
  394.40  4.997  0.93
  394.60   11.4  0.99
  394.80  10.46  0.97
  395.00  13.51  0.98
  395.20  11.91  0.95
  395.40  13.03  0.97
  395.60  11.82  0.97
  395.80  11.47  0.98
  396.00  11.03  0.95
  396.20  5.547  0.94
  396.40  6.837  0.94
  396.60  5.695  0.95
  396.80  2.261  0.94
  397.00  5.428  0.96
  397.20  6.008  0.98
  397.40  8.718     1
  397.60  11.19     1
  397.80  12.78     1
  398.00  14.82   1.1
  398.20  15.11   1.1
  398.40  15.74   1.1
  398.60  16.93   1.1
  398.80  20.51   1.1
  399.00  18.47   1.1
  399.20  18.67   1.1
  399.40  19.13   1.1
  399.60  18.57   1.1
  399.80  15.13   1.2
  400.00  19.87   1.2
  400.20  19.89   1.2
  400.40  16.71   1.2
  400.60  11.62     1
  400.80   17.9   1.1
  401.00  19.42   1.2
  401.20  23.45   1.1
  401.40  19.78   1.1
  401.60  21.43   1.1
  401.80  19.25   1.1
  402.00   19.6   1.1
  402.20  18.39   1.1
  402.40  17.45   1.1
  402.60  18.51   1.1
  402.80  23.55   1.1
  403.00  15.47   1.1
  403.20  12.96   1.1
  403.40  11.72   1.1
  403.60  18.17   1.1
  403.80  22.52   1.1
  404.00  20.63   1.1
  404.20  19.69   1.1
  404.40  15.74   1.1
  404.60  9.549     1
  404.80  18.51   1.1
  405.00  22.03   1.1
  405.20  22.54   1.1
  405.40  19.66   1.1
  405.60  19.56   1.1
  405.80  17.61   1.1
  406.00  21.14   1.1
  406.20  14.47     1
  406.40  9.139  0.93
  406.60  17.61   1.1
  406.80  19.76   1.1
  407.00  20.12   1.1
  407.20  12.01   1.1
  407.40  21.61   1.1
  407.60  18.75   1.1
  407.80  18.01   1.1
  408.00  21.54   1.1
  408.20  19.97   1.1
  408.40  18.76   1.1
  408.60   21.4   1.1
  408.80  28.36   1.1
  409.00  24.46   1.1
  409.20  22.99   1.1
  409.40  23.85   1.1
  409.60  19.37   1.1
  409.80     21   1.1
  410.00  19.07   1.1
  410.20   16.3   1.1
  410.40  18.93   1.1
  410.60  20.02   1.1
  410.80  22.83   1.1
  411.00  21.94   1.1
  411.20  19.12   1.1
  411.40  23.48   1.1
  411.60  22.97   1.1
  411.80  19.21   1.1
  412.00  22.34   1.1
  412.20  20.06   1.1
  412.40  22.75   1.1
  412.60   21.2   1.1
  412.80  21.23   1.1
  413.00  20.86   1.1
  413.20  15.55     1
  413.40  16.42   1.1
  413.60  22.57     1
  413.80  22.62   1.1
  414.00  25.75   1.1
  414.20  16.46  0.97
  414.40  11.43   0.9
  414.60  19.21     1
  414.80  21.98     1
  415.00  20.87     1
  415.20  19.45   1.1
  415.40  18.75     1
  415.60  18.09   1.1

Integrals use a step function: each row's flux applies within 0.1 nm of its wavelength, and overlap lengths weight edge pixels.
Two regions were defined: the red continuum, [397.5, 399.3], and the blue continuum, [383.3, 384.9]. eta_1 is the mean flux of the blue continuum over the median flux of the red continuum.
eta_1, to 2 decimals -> 0.51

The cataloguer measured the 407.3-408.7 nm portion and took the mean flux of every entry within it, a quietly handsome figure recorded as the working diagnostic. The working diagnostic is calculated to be 20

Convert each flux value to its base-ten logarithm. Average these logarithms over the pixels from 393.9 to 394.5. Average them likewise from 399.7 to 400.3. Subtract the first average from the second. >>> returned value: 0.42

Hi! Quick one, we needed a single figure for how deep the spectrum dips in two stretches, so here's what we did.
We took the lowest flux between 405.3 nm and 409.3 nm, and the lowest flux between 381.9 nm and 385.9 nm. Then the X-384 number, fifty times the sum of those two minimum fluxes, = 634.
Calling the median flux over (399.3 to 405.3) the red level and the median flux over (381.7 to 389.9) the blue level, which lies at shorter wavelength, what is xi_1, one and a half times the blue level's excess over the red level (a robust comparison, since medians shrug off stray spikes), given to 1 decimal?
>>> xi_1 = -17.4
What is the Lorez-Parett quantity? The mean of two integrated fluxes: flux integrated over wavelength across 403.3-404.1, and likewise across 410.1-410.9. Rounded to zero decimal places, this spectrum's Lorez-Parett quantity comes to 15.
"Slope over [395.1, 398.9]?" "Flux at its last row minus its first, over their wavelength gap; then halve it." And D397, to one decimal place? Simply 1.2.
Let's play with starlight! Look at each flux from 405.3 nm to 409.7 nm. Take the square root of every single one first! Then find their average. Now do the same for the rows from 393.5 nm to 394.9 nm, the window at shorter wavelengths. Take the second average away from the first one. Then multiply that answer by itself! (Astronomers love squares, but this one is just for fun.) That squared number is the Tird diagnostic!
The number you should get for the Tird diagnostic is 2.7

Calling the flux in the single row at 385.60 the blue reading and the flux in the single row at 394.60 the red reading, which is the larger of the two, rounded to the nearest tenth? 11.4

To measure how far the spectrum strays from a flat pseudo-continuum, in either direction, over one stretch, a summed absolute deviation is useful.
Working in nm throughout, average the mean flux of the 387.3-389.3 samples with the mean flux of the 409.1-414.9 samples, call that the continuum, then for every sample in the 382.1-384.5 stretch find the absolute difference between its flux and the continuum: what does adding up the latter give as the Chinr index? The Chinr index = 103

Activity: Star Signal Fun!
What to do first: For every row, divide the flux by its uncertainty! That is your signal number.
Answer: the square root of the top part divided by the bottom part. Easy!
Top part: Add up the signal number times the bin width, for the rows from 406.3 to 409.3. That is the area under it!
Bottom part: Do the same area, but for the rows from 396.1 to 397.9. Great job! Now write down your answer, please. 2.0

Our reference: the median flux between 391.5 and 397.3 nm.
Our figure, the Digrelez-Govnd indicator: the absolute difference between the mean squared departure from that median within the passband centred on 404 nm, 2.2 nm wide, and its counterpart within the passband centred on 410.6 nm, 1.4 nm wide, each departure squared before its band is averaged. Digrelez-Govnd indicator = 46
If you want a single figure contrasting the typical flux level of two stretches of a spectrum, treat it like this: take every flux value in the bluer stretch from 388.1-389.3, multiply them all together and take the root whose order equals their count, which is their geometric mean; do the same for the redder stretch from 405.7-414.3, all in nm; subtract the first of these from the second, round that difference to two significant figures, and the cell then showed 12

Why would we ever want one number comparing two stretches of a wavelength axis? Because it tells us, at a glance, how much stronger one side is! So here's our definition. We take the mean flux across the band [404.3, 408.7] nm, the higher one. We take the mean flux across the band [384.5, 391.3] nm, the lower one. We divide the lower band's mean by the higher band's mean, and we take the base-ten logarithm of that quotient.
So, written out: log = -0.29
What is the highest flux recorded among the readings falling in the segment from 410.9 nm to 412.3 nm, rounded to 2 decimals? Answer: 23.48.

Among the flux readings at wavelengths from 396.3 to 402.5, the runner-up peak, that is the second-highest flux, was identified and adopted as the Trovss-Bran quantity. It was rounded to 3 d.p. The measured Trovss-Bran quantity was 21.430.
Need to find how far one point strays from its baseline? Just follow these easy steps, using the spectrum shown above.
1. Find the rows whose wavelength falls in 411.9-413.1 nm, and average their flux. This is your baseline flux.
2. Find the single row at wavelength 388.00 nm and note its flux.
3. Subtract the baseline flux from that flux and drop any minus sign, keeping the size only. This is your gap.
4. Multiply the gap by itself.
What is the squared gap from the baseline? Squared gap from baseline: 116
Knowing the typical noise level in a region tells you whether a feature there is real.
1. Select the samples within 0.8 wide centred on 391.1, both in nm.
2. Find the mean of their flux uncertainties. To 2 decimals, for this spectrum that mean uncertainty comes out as 1.10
